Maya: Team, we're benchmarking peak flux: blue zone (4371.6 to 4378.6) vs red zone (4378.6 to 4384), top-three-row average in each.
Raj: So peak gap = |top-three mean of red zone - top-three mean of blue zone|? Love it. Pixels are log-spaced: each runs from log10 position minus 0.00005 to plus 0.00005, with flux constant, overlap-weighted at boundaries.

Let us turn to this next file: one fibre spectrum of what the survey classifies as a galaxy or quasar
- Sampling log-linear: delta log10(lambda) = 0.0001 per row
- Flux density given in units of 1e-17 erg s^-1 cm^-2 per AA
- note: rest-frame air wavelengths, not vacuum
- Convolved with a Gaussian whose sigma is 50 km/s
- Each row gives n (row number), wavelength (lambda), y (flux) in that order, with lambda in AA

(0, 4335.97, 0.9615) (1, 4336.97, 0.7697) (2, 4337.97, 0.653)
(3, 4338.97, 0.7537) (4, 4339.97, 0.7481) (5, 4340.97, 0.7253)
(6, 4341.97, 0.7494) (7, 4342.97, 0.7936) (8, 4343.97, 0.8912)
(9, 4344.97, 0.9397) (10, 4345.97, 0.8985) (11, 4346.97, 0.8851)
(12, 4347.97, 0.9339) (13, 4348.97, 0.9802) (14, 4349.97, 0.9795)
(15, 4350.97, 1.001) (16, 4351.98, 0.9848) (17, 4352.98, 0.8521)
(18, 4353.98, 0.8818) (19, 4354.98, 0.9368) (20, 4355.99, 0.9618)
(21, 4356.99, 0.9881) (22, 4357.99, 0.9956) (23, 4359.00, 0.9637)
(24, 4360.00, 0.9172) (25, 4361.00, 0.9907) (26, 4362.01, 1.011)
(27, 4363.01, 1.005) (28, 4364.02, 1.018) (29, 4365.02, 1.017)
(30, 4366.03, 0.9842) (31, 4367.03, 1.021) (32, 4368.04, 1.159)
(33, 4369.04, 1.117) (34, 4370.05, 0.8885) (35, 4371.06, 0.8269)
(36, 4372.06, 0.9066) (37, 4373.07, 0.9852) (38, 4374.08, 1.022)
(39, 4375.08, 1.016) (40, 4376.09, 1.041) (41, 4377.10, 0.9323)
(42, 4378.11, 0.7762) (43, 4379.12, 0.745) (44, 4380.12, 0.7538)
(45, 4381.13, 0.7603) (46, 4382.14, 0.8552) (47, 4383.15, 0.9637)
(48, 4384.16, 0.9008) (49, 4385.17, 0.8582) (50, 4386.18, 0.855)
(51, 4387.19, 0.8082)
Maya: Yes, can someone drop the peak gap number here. 0.17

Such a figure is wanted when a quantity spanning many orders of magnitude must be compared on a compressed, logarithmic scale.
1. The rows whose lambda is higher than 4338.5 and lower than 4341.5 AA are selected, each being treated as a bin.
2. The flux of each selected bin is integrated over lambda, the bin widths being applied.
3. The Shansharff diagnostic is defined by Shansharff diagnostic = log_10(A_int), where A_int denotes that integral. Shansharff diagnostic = 0.35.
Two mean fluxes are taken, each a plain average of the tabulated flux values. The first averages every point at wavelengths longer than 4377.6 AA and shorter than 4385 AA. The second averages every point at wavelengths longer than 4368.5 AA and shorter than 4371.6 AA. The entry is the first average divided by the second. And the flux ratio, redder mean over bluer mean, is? 0.87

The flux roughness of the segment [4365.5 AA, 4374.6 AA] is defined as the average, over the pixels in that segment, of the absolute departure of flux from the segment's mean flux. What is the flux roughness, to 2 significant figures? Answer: 0.080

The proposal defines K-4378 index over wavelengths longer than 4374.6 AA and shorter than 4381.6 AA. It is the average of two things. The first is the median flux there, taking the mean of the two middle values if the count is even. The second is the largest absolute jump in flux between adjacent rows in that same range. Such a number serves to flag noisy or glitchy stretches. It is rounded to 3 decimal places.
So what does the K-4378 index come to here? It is 0.466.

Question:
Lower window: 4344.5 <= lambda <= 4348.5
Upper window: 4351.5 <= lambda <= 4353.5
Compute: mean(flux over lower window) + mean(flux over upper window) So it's 1.83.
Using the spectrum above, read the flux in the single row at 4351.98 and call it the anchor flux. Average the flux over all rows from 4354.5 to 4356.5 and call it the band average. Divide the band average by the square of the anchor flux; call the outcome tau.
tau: 0.98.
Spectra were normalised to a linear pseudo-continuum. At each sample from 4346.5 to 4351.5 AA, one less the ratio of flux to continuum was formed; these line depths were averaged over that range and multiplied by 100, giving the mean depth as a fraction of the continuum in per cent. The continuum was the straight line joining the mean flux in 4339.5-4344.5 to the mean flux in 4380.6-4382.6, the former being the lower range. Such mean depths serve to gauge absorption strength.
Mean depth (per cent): -21.6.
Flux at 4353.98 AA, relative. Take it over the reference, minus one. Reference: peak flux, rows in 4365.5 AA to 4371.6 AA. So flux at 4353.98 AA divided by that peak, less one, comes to -0.24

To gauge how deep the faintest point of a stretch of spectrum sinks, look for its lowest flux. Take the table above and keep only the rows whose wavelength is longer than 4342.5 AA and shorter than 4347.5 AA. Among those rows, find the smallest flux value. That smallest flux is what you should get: 0.7936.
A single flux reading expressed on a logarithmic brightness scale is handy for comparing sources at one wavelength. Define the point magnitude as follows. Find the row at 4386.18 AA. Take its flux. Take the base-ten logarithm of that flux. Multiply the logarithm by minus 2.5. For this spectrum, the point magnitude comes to 0.17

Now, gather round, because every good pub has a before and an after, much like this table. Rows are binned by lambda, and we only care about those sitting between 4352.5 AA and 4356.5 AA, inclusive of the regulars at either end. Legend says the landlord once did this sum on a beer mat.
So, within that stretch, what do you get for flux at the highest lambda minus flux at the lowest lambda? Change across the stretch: 0.110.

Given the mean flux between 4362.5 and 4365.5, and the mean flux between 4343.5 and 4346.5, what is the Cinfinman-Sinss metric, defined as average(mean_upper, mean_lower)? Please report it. 0.962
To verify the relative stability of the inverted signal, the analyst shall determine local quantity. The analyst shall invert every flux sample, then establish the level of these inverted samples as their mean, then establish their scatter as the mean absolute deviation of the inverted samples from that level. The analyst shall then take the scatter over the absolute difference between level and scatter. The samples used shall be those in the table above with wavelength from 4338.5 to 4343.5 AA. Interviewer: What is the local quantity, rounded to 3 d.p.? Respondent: 0.021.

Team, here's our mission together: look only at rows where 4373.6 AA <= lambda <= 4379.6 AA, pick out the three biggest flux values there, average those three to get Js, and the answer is 1.03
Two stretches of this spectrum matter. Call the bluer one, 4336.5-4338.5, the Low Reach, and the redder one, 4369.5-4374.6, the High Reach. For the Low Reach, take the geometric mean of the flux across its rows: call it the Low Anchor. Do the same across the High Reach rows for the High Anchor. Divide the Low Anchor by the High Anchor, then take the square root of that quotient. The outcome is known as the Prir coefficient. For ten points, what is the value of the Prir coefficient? 0.88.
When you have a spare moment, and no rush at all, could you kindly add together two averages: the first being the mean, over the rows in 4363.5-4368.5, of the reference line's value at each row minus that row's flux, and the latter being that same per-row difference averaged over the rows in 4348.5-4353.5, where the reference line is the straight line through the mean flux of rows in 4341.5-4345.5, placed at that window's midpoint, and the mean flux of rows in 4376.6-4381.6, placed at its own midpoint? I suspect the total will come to -0.35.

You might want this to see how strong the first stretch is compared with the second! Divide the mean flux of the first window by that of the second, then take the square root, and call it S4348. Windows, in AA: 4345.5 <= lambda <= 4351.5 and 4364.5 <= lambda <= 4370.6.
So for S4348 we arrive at 0.96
